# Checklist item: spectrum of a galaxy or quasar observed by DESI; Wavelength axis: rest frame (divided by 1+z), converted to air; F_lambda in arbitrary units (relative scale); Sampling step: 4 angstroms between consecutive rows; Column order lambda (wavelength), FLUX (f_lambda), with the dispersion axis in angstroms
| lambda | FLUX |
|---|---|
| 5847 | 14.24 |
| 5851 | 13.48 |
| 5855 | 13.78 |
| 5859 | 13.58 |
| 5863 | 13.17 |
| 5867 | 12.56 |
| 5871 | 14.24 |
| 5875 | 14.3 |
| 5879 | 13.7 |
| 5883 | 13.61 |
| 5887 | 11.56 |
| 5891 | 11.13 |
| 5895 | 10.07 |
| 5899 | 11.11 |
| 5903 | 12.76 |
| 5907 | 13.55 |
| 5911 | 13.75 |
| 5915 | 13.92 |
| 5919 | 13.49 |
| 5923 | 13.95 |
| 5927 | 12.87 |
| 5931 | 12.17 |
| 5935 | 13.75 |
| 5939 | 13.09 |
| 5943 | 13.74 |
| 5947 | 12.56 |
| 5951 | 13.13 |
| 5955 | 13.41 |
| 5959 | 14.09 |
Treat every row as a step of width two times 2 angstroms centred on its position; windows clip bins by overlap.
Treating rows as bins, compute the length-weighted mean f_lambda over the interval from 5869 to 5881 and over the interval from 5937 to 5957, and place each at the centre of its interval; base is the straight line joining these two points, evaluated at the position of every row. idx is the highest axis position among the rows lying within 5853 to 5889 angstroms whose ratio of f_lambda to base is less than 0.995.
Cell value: 5887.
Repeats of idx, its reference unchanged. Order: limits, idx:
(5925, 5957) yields 5947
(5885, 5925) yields 5907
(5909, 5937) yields 5931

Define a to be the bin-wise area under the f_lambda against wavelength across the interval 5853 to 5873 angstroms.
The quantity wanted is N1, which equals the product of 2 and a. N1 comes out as 539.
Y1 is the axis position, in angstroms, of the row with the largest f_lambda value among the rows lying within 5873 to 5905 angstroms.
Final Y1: 5875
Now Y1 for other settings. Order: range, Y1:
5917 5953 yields 5923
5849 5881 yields 5875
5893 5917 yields 5915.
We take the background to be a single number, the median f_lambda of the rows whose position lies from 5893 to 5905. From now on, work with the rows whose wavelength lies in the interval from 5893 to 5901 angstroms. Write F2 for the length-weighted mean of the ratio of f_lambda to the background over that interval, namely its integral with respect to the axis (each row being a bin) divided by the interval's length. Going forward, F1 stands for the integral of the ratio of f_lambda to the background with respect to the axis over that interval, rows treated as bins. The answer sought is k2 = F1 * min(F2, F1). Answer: 7.3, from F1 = 7.6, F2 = 0.95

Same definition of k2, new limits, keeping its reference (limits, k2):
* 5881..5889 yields 10.3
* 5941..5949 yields 11.2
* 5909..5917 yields 12.4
